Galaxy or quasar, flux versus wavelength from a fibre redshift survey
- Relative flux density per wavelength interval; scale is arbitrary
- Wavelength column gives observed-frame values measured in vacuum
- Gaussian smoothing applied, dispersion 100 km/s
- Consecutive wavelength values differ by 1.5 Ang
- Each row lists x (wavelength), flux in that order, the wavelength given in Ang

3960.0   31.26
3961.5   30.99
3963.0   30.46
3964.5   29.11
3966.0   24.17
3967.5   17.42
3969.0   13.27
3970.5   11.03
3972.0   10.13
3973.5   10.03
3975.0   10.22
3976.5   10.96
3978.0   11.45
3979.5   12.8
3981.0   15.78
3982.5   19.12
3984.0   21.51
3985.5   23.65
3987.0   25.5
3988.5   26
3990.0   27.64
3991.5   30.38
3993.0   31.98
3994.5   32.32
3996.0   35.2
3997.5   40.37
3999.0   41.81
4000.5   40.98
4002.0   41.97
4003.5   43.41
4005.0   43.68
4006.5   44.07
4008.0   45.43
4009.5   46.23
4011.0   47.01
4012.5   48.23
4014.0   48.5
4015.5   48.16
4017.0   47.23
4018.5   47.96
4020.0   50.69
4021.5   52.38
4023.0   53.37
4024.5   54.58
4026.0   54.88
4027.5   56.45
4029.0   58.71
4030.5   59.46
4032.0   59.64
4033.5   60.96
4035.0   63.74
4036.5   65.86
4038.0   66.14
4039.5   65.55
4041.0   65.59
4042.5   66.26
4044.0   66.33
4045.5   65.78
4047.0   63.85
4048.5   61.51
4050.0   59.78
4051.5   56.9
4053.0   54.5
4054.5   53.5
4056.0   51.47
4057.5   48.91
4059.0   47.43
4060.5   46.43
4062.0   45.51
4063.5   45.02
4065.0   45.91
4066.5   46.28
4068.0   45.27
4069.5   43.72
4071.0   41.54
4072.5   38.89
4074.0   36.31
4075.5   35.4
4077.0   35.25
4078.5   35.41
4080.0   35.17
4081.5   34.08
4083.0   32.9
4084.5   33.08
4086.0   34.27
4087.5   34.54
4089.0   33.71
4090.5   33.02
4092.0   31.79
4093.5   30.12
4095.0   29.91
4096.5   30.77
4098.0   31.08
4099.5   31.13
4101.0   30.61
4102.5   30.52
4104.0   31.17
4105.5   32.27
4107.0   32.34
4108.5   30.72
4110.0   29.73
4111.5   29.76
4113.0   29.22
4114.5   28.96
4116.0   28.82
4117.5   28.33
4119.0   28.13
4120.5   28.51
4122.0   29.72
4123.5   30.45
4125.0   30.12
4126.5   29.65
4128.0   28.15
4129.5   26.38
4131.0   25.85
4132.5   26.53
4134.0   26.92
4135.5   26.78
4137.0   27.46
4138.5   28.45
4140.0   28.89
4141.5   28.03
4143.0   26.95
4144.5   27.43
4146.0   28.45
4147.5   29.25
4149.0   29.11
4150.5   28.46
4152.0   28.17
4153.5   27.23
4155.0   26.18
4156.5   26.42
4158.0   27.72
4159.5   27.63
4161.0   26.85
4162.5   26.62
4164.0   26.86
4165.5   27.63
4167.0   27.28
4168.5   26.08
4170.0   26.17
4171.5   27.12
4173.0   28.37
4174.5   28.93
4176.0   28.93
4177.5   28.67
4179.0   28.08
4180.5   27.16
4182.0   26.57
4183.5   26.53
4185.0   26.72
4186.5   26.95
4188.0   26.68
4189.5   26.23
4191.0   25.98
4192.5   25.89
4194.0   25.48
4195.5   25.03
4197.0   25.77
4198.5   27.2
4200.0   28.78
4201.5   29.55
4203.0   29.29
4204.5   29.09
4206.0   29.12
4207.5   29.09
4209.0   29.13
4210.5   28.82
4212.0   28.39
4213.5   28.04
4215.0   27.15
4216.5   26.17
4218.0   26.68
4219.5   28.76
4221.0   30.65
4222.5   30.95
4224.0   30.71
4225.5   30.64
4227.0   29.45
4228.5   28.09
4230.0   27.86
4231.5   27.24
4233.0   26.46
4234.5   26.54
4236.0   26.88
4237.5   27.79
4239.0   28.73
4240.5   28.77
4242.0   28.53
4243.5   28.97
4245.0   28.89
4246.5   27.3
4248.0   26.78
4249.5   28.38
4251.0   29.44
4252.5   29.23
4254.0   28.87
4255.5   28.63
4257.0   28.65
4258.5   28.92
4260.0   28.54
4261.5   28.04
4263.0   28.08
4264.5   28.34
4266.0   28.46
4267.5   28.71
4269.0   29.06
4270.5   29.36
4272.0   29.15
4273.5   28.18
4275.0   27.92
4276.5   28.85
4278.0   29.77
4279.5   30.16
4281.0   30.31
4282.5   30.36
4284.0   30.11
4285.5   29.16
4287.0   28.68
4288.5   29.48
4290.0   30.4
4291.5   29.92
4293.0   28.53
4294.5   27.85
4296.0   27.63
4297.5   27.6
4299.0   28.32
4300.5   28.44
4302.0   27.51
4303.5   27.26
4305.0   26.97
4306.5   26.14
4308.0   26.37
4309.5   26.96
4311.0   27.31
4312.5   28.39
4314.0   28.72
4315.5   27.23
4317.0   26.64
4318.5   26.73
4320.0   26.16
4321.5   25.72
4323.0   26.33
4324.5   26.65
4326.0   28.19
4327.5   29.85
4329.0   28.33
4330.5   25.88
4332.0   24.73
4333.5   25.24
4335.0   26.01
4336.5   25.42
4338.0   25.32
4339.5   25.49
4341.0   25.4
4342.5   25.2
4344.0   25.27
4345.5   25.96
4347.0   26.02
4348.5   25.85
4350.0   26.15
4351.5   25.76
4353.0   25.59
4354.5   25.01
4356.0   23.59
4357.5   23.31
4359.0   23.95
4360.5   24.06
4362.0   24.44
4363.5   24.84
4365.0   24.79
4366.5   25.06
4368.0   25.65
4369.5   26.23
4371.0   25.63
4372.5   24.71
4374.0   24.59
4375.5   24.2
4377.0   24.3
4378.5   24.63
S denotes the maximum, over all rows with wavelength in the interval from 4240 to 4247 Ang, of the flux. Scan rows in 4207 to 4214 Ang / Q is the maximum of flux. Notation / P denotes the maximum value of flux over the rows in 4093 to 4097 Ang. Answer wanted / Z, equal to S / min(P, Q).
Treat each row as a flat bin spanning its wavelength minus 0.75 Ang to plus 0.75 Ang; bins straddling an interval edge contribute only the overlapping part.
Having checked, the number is 0.99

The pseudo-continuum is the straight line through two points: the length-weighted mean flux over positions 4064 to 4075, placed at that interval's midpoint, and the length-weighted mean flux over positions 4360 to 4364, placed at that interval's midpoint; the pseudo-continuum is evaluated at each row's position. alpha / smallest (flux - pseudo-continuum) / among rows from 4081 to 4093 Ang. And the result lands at -9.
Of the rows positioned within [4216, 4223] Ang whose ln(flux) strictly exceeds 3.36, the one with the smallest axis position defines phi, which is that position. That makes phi 4221.0 Ang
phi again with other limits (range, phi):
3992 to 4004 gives 3993.0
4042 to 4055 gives 4042.5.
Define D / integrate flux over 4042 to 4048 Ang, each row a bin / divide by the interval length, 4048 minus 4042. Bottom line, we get 65.4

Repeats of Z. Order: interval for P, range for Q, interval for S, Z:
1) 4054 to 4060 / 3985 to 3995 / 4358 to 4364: 0.77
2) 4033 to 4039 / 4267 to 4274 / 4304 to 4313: 0.97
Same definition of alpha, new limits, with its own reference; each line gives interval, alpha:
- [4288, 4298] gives -1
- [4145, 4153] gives -9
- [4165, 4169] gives -10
